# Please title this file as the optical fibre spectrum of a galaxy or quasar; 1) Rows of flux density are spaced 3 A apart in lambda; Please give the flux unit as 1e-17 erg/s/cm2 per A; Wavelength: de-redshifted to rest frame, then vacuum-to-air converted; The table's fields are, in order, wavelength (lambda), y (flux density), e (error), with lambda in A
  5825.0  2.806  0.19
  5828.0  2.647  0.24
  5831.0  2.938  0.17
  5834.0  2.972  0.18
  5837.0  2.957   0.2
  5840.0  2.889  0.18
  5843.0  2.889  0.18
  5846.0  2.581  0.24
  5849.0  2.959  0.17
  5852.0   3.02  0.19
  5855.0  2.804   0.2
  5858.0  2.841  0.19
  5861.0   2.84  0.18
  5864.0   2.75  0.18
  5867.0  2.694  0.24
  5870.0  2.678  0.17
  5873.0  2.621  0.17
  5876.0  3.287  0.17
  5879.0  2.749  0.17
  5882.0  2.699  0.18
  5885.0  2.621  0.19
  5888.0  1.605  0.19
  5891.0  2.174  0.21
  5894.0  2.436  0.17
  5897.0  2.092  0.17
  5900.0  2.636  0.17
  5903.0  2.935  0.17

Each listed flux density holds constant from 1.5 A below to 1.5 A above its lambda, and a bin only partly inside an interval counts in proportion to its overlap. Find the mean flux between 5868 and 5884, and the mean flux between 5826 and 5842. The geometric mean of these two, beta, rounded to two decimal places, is 2.84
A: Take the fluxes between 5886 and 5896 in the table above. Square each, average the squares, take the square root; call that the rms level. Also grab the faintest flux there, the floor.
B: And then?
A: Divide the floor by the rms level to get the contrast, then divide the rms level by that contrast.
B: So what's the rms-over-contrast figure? 2.7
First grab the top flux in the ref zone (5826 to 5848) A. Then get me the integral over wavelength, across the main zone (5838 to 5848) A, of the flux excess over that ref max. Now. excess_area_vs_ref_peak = -1.7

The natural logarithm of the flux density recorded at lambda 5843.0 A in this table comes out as 1.06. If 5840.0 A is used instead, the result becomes 1.06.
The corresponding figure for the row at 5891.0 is 0.78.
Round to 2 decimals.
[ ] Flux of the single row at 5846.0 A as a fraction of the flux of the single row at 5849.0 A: 0.87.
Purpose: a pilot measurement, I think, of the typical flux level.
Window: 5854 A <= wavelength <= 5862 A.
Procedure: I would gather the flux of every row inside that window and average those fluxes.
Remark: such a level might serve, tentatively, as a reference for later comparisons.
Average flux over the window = 2.83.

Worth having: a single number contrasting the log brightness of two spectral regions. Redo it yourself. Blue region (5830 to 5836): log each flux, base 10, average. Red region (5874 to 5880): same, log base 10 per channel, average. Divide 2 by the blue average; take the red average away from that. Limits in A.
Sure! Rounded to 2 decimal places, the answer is 3.77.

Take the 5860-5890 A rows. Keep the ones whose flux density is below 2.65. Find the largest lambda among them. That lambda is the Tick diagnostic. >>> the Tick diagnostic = 5888.0 A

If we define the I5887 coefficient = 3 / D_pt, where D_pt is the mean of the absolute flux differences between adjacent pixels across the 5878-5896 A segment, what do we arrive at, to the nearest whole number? 8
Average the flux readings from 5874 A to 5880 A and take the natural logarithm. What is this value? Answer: 1.10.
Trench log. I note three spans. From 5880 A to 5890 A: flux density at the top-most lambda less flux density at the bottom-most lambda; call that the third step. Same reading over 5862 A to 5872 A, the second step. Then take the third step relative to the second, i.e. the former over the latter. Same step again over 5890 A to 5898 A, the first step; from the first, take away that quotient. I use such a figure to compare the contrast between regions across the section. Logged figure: -15.3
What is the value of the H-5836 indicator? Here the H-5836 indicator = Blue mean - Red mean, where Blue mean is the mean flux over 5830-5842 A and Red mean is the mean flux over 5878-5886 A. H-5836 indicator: 0.25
